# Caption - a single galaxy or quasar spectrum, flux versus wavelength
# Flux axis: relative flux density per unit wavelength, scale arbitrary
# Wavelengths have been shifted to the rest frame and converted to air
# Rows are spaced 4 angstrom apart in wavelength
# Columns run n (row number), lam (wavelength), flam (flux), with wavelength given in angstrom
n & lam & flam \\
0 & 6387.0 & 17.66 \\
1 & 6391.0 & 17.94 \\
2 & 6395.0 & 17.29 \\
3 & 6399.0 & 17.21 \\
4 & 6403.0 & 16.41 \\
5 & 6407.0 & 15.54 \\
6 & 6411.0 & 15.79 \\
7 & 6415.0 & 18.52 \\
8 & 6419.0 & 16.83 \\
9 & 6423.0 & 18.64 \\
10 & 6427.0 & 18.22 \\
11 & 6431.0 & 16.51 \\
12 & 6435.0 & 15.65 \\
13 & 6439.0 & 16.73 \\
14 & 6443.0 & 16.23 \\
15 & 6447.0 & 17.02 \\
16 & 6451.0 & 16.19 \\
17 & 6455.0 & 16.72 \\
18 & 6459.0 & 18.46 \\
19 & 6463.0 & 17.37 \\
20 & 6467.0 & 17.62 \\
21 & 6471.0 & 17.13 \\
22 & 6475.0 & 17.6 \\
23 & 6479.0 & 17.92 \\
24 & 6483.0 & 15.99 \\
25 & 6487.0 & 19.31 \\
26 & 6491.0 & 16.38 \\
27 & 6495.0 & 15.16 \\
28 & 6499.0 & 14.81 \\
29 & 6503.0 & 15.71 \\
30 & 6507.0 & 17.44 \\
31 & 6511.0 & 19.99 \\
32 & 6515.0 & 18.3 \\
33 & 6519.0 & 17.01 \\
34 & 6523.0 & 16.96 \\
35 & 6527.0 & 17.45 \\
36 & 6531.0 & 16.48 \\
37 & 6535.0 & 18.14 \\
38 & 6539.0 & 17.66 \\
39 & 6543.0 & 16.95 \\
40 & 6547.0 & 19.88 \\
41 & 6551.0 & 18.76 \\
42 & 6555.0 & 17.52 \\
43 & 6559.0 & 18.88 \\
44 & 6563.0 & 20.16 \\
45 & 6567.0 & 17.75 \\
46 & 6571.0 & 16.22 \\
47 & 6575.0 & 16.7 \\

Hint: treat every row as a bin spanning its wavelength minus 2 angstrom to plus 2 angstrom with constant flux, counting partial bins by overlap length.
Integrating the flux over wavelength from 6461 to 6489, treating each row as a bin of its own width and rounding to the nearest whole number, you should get 492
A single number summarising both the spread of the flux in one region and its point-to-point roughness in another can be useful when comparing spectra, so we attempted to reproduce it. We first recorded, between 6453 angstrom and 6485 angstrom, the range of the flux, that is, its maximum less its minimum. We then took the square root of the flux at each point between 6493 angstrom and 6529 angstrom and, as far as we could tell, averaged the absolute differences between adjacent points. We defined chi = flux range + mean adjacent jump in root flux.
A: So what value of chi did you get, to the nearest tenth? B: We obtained 2.6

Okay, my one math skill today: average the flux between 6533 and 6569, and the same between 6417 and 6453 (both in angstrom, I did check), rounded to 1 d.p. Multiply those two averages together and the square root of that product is 17.6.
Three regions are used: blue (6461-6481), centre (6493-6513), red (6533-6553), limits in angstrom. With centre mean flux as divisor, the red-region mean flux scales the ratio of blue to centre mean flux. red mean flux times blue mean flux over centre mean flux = 19.3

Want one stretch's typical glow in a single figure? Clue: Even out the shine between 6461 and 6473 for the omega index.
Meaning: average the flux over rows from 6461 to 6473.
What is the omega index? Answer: 17.4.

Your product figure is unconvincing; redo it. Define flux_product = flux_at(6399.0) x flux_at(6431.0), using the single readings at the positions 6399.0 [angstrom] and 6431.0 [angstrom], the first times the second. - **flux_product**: 284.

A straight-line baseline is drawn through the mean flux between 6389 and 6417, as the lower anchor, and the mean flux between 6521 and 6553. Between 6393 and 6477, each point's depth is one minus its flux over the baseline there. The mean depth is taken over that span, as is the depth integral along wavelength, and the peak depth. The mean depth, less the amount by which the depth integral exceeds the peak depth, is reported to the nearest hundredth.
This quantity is -0.51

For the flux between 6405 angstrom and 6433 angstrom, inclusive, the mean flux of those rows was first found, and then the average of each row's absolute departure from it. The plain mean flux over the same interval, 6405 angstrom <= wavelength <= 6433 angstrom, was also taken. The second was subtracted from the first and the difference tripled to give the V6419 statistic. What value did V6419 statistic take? -48.1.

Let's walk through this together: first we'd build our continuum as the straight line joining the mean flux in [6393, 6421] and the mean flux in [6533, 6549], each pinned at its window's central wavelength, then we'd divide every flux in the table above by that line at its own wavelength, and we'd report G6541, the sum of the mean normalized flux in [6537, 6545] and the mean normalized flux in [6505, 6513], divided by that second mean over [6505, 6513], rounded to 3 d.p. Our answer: 1.908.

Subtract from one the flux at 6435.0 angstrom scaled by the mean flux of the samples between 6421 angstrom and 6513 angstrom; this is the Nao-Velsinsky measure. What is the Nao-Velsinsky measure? 0.08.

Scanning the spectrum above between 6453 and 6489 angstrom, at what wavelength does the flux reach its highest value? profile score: 6487.0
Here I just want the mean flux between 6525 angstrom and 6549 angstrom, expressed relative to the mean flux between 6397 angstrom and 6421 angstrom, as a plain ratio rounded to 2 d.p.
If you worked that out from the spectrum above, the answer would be 1.06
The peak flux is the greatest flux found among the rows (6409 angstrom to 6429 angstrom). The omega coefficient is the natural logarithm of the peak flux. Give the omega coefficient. 2.93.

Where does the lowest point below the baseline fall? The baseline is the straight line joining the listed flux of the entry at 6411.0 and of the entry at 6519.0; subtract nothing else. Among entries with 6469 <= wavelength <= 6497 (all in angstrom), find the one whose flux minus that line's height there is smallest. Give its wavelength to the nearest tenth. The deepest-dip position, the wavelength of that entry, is 6495.0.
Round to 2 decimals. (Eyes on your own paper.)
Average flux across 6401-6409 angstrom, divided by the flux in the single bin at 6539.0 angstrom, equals 0.90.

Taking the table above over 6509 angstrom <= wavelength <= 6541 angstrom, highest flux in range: 19.99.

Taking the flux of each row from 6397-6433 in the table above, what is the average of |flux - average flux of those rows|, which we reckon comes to 0.95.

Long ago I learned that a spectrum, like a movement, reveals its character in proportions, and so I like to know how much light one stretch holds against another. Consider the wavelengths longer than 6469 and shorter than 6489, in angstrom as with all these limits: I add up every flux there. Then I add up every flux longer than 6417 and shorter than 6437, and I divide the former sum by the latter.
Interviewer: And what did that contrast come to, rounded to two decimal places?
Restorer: 1.02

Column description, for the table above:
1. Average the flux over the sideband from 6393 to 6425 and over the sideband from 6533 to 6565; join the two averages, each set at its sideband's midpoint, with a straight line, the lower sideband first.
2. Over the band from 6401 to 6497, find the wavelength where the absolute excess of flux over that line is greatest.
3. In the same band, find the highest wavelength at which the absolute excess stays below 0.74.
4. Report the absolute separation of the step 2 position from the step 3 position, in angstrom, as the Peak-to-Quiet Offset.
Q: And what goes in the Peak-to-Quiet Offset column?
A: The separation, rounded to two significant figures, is 16 angstrom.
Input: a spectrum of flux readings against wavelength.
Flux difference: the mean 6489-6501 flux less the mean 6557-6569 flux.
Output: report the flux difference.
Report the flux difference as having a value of -3.5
